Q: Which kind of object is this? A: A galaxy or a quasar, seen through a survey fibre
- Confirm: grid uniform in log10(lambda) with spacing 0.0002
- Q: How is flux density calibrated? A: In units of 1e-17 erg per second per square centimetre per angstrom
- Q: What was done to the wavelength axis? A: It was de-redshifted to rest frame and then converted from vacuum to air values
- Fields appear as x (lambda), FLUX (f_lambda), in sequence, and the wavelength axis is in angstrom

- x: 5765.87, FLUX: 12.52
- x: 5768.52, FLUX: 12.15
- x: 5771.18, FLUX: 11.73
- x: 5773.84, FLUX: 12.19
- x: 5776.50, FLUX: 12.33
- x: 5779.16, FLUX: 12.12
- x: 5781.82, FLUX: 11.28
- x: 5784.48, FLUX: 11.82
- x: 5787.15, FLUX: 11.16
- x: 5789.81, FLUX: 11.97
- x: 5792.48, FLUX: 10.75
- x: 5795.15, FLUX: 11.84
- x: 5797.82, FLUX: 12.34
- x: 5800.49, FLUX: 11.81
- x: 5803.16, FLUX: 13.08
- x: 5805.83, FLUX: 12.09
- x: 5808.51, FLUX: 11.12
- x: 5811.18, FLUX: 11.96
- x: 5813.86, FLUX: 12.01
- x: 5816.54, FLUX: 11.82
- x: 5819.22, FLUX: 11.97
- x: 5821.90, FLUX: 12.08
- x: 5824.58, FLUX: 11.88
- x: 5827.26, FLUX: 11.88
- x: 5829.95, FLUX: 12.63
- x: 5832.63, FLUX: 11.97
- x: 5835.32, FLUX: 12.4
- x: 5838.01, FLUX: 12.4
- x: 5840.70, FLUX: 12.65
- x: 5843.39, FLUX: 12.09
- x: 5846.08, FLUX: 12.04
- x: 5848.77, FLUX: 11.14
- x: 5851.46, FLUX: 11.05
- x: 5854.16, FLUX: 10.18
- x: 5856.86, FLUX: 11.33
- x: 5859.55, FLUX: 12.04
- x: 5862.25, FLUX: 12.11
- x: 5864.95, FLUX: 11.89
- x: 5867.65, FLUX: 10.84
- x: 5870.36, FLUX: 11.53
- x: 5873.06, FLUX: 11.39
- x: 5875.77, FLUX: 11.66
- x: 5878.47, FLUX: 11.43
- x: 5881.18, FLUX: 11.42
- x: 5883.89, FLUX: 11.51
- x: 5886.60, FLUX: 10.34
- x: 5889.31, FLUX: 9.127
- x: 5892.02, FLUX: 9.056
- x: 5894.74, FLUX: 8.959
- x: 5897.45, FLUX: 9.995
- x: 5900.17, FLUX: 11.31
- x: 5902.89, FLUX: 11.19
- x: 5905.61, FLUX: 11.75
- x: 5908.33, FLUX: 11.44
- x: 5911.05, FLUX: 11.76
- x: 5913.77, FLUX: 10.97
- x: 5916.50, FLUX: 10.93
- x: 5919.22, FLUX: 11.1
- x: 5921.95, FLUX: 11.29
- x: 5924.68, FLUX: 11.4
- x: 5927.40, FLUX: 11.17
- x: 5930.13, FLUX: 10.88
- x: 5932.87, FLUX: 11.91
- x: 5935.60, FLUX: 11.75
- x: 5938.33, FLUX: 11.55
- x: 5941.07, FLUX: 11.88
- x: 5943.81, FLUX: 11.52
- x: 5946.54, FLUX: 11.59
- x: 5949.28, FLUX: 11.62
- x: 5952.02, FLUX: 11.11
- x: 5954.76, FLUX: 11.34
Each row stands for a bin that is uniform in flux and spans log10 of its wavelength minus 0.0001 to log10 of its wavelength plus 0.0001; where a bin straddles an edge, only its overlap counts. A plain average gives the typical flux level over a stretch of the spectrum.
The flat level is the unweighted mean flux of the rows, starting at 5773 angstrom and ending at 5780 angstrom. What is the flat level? 12.2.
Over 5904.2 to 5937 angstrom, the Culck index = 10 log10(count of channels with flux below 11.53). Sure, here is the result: 9.0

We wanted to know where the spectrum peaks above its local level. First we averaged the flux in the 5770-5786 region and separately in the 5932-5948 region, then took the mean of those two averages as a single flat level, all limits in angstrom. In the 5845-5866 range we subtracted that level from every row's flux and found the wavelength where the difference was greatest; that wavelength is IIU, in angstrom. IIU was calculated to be 5862.25 angstrom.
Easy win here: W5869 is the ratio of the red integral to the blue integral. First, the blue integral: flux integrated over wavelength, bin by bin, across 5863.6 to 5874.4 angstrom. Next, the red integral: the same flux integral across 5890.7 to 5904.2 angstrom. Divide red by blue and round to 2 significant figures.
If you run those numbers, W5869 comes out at 1.1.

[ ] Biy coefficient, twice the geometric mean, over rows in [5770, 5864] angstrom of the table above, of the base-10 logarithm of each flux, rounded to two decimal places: 2.15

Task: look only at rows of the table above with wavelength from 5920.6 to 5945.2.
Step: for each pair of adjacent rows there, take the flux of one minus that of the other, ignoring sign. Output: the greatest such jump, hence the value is 1.03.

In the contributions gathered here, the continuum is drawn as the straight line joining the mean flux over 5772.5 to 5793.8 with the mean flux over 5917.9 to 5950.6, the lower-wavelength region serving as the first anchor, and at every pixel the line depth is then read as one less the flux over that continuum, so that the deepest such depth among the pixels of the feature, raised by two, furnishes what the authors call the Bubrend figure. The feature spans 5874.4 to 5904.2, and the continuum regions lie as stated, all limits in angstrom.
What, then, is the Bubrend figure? 2.22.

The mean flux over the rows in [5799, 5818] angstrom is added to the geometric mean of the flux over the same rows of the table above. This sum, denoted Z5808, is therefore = 24.0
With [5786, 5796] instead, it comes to 22.8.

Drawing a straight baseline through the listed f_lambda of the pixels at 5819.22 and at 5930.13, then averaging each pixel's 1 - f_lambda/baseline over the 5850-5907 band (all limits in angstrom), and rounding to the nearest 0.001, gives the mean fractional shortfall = 0.038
